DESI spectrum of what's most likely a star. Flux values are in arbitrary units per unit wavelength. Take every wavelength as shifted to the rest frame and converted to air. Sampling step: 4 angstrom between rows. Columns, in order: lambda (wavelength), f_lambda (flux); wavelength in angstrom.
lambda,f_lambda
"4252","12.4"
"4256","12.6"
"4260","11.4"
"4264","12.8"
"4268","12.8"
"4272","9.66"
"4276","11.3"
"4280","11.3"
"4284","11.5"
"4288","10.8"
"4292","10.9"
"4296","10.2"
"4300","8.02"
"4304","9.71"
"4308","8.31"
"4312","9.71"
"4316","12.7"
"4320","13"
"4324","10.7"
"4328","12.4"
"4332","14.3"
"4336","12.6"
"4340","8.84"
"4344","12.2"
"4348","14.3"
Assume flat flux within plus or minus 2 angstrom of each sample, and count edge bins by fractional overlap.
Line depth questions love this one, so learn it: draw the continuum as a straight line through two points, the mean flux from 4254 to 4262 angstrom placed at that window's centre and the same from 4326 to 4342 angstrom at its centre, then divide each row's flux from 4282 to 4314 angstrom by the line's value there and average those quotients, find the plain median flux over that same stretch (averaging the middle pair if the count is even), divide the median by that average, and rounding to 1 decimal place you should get 12.1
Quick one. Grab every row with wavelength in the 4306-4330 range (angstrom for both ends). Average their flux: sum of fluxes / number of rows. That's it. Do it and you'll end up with 11.1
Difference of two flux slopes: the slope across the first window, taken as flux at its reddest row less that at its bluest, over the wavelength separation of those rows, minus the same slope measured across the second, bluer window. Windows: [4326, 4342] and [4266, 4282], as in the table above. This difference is -0.17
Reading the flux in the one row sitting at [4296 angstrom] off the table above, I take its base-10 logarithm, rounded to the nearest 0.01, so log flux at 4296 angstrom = 1.01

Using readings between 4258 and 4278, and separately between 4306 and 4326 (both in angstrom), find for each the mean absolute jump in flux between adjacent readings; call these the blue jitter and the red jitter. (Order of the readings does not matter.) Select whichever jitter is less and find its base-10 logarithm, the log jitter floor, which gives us 0.19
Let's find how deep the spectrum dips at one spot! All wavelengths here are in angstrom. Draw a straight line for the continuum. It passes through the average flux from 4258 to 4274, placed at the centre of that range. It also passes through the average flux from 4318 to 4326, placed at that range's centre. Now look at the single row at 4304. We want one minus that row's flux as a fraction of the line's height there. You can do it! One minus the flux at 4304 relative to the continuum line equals 0.18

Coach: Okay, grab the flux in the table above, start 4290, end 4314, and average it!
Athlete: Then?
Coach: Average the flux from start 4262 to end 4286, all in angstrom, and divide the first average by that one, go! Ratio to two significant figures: 0.82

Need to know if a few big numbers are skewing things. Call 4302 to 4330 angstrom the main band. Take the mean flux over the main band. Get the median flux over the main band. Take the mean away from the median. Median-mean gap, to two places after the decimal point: -0.23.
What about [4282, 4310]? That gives 0.28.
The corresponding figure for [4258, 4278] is -0.19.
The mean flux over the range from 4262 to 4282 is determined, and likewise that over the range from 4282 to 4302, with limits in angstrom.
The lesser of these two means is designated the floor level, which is 10.3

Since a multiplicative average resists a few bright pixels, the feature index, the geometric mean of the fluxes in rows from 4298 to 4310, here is 8.6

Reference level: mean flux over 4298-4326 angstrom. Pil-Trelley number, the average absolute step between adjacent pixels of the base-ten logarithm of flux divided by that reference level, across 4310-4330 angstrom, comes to 0.069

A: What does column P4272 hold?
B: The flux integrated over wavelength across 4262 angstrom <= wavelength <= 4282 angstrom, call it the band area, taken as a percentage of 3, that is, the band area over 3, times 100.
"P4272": 7715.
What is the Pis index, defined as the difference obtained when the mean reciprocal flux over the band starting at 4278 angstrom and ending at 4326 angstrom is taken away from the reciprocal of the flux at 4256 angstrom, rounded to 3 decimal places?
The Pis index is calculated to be -0.017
